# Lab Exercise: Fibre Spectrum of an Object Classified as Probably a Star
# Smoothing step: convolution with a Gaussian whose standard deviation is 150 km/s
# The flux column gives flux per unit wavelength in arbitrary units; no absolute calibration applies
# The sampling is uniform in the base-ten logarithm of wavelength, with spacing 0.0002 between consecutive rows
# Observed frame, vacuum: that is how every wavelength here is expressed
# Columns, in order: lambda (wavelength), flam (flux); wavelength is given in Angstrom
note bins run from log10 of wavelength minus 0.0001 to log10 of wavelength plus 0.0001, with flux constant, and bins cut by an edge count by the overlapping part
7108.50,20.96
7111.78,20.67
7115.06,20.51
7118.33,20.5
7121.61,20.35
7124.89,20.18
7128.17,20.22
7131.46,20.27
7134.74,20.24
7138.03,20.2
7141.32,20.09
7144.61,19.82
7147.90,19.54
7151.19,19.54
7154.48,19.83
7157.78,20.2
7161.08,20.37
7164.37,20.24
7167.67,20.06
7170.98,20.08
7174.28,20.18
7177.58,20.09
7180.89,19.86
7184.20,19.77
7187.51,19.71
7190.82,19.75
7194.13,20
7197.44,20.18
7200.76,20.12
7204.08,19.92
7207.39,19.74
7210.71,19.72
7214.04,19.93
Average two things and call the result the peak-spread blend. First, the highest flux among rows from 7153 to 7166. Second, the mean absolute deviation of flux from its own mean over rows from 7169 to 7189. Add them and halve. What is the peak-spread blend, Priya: 10.3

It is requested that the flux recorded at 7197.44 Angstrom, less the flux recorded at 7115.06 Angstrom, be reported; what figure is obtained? -0.33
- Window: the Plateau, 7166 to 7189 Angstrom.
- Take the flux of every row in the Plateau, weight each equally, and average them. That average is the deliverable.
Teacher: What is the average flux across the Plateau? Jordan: 20.0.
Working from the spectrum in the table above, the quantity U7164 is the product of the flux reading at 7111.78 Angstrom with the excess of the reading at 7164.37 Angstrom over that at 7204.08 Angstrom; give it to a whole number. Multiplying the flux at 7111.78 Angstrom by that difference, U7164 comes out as 7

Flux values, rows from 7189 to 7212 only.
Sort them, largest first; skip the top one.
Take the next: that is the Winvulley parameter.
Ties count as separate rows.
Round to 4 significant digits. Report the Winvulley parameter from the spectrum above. 20.12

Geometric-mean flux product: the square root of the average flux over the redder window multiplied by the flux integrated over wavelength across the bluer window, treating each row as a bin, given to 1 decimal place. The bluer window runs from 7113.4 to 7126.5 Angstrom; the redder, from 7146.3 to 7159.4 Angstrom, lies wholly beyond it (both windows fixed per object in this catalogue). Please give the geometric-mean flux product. 72.7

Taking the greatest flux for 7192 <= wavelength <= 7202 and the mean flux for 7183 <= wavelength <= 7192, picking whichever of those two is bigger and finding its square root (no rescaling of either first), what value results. 4.49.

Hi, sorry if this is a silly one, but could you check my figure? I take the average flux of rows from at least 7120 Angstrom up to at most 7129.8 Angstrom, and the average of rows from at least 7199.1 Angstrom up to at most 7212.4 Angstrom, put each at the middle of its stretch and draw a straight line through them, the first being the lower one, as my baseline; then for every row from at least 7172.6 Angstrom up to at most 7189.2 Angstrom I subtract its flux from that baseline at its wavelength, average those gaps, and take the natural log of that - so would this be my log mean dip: -3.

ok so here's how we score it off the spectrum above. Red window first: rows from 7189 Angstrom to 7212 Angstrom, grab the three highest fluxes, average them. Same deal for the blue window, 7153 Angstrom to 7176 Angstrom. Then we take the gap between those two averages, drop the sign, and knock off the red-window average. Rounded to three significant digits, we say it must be -19.9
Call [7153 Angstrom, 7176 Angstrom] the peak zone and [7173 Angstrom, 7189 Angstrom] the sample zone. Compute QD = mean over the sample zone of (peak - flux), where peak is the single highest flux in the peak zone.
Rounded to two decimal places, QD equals 0.45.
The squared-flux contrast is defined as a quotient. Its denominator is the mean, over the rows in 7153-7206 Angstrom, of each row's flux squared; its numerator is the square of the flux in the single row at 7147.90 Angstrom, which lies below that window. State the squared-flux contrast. 0.95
